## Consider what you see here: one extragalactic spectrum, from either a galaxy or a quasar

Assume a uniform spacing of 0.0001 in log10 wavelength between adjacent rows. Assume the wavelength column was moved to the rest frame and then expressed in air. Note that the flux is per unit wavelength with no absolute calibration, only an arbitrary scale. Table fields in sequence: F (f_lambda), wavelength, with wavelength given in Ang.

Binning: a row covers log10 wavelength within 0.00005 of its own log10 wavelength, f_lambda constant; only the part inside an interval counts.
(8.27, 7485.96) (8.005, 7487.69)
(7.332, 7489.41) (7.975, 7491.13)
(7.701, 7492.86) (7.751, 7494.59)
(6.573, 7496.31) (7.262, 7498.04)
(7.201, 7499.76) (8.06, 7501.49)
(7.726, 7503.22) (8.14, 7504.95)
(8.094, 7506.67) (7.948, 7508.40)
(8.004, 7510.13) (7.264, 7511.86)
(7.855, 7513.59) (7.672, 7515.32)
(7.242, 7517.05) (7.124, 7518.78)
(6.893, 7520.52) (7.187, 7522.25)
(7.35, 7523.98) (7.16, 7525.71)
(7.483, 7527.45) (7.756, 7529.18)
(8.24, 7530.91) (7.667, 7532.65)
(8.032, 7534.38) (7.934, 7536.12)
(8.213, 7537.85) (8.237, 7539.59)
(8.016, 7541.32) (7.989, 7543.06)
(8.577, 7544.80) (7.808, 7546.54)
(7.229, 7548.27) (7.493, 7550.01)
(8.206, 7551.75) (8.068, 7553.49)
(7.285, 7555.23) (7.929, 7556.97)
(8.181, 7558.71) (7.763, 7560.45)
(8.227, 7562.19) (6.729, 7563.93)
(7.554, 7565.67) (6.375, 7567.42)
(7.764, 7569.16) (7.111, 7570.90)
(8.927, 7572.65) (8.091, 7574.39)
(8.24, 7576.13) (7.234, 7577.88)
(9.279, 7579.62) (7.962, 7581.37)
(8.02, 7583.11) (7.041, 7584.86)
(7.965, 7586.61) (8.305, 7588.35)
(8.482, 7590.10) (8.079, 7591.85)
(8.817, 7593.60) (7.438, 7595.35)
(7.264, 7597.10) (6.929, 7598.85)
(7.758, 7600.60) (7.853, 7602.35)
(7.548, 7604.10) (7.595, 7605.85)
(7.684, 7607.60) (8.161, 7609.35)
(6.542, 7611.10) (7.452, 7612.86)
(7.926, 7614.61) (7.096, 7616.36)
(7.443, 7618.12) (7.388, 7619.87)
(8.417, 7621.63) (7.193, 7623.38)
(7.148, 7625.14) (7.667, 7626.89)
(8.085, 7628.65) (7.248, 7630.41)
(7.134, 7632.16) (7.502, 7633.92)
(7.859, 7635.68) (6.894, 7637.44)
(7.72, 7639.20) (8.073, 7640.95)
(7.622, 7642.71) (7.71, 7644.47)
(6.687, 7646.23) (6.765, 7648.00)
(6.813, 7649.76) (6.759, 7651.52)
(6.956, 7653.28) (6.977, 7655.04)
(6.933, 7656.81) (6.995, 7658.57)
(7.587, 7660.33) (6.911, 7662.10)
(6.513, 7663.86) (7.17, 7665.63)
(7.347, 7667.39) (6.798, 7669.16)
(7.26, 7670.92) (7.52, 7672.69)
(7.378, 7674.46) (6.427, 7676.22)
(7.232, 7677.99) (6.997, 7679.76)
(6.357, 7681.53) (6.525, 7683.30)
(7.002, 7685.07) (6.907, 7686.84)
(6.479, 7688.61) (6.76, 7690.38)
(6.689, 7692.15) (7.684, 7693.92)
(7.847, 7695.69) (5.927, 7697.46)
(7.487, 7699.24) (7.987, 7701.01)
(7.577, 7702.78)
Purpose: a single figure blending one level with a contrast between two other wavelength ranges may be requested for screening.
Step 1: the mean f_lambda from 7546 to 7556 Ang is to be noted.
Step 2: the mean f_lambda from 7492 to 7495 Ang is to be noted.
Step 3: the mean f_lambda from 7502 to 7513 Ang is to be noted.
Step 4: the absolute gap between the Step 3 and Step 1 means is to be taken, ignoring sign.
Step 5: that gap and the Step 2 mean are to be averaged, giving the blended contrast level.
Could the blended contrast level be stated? 3.95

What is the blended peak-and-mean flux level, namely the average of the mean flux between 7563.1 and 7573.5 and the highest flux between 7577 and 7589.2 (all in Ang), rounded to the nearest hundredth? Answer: 8.34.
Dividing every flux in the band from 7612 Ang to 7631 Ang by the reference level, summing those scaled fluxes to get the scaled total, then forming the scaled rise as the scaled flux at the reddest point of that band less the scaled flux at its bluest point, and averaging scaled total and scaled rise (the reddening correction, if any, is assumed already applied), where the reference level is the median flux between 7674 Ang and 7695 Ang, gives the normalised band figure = 6.06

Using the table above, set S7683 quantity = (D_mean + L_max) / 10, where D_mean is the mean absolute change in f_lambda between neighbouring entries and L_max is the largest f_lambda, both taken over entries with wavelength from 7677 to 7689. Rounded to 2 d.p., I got 0.76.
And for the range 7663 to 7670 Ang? 0.78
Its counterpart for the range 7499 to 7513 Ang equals 0.85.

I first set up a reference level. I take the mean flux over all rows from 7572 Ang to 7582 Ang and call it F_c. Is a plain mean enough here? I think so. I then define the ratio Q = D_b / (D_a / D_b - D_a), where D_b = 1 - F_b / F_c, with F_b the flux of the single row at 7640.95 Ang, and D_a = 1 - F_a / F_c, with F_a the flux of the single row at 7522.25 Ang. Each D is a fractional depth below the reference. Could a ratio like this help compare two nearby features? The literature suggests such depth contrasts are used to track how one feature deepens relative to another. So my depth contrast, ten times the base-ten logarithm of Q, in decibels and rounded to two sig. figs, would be -23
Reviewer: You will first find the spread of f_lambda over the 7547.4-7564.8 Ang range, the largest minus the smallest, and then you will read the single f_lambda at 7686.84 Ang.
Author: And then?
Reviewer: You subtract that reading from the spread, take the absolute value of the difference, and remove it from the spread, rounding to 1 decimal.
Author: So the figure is -3.9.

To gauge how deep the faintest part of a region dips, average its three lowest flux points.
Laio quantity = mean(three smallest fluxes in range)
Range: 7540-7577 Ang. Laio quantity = 6.74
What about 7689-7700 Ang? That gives 6.46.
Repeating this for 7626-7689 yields 6.42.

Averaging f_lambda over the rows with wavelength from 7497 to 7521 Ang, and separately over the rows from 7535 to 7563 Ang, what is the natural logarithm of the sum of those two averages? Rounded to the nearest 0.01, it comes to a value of 2.74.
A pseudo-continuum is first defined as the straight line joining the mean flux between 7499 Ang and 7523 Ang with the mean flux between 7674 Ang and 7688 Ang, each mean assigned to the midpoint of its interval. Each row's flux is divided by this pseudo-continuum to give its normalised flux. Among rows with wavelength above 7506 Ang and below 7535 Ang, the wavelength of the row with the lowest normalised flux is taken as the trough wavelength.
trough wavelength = 7520.52 Ang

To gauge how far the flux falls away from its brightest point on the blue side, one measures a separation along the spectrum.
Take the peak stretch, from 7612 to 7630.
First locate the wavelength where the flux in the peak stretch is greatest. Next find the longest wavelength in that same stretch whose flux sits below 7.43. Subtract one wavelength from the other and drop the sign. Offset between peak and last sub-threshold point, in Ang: 3.5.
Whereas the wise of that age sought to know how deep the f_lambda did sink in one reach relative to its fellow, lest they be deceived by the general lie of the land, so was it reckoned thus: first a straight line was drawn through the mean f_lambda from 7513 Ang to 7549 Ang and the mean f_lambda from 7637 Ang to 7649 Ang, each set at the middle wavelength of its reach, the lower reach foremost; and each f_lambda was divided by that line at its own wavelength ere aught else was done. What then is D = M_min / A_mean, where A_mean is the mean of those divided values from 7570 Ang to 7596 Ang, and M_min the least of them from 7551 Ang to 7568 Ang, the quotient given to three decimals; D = 0.785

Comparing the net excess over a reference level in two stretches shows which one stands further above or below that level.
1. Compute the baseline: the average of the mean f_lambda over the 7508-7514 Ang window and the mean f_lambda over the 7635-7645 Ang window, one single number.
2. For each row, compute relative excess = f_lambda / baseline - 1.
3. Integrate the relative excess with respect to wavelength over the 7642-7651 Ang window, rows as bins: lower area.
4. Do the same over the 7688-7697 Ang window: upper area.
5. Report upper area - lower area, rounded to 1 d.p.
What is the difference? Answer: 0.0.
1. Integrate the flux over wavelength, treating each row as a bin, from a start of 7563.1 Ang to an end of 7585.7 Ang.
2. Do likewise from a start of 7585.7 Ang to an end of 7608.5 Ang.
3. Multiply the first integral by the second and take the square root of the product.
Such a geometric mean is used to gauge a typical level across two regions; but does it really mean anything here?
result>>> 176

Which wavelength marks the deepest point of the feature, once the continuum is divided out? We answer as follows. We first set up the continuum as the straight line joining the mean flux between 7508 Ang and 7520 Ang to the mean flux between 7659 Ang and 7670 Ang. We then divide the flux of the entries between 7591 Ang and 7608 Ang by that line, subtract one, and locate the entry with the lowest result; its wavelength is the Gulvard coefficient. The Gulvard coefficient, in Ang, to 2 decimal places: 7598.85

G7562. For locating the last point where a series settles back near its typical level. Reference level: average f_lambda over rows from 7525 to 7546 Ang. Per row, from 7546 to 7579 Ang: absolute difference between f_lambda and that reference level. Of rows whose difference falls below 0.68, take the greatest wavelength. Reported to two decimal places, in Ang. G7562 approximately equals 7576.13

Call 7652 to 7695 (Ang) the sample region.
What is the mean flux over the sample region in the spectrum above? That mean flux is 7.0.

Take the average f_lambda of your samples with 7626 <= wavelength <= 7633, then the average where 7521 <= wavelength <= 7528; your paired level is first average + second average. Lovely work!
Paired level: 14.8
